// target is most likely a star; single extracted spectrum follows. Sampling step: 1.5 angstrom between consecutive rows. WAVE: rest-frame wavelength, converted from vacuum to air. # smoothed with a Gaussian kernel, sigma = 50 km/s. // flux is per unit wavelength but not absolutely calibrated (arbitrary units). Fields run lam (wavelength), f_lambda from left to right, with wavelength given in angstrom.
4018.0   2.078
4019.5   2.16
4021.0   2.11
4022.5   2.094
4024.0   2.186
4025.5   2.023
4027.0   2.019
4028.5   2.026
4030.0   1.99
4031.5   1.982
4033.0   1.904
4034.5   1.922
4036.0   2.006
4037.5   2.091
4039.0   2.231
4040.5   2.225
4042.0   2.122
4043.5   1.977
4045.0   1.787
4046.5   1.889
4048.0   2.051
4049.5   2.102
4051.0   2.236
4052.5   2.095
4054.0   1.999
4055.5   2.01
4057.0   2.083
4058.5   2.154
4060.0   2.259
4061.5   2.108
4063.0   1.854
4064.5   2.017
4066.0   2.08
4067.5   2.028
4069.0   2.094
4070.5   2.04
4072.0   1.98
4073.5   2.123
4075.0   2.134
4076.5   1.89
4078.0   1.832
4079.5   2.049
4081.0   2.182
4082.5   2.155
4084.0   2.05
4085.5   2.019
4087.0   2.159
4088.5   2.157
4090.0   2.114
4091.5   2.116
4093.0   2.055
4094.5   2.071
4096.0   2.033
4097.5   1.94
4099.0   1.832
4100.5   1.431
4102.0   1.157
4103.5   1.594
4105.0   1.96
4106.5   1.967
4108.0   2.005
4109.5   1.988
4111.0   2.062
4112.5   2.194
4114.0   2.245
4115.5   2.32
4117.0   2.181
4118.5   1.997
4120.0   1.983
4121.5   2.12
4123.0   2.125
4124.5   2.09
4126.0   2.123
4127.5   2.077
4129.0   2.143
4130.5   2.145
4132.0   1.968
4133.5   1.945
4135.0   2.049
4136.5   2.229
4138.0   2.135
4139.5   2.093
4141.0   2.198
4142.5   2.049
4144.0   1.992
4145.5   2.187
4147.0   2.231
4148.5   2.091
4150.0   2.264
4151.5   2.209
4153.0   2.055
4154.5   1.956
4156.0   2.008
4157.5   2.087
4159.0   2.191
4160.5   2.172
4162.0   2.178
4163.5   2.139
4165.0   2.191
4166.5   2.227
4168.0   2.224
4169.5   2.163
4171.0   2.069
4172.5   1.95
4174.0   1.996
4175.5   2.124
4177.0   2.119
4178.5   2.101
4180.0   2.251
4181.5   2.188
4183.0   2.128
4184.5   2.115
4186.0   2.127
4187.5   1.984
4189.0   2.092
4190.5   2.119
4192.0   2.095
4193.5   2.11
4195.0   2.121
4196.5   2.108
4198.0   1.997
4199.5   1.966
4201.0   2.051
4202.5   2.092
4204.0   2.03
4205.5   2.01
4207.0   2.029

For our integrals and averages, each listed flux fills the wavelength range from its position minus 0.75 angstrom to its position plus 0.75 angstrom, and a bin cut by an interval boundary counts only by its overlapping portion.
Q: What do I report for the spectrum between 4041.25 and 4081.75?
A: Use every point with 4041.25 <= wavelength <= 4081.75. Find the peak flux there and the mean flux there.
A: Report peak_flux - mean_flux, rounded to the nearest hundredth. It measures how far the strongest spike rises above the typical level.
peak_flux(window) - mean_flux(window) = 0.22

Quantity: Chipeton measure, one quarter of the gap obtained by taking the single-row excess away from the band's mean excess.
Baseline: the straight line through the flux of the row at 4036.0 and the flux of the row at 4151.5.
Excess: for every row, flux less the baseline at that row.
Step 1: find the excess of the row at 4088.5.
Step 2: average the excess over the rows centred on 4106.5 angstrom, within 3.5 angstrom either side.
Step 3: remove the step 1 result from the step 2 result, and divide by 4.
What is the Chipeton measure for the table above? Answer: -0.07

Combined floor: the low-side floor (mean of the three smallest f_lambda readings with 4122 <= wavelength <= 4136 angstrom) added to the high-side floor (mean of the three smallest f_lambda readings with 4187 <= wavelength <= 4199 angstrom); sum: 4.01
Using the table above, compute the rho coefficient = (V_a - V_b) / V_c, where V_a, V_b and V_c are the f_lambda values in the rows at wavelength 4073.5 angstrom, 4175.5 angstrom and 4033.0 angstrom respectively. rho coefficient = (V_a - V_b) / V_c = -0.001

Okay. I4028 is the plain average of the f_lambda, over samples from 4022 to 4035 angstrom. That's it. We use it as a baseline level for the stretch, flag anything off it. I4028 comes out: 2.02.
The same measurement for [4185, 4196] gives 2.09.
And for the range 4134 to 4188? 2.12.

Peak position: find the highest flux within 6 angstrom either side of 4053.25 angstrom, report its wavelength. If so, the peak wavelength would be 4051.0 angstrom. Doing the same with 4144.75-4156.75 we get 4150.0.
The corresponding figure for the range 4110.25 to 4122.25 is 4115.5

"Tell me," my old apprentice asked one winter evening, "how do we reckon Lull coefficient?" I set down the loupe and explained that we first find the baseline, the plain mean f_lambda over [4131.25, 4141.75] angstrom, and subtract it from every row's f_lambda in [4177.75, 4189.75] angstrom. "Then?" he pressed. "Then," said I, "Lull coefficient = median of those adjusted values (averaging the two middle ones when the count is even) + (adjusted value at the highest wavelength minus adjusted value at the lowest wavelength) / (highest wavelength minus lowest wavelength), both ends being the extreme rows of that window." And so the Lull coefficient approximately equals 0.032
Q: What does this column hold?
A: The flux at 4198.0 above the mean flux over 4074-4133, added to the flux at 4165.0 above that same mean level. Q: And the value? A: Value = 0.15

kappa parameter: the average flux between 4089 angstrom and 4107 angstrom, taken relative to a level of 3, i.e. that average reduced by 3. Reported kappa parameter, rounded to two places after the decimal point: -1.14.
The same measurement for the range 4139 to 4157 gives -0.89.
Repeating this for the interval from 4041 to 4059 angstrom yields -0.96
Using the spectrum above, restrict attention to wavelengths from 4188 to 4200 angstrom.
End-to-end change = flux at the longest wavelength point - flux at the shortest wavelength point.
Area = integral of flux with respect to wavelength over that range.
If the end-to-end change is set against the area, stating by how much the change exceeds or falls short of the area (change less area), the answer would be -25.0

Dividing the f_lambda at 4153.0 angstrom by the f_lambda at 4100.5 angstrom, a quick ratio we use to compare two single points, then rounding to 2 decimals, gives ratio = 1.44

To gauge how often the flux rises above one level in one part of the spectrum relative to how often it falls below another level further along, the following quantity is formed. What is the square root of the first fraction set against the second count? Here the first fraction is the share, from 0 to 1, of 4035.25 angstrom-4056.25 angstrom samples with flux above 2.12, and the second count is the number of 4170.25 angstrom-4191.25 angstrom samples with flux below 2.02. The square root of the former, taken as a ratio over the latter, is 0.178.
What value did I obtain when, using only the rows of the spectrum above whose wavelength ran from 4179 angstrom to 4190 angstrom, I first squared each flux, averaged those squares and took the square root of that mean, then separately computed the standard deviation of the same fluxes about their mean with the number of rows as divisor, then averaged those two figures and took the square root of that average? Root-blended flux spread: 1.05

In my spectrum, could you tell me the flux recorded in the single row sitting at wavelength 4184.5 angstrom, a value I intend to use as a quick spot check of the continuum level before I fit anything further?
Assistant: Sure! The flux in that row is 2.115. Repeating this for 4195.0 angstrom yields 2.121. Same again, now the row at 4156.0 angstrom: 2.008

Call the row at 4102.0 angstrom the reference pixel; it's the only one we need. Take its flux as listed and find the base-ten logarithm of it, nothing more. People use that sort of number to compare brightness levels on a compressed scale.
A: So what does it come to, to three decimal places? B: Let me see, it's 0.063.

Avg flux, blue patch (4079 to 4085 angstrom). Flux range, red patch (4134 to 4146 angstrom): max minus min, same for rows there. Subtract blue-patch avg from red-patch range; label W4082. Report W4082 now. -1.87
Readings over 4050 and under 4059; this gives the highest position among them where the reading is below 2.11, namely 4057.0 angstrom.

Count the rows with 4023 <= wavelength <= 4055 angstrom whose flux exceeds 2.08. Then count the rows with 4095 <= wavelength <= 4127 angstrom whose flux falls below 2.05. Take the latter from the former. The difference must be -4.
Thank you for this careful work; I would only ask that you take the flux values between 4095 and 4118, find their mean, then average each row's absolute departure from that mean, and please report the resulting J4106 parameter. 0.23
